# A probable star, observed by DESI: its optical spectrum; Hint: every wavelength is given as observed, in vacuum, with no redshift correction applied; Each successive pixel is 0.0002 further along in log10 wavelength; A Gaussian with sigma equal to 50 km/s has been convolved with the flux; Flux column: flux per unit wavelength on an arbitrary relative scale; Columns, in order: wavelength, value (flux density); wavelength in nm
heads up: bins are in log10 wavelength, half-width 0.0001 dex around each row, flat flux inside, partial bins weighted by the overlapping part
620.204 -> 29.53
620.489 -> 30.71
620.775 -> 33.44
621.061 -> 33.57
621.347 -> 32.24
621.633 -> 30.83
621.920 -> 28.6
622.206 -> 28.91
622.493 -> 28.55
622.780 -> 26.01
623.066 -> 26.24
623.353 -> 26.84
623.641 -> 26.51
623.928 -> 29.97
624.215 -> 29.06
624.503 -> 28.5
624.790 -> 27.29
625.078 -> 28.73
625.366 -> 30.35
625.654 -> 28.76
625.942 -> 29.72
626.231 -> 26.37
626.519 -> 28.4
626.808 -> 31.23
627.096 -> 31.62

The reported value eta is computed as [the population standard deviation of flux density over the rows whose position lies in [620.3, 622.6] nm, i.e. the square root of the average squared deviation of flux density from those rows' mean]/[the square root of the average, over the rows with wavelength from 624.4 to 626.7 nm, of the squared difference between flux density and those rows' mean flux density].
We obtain 1.7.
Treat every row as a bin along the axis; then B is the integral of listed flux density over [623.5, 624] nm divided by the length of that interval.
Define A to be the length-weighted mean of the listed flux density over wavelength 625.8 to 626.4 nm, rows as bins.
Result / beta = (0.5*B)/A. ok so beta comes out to 0.500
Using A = 28.0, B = 28.0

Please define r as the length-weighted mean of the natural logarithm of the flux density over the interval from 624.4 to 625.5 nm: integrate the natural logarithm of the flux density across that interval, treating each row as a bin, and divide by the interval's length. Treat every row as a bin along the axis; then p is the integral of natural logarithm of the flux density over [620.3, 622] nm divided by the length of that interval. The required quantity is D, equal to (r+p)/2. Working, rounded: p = 3.45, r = 3.36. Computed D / 3.41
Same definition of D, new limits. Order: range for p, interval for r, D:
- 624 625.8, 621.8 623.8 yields 3.34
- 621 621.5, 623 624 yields 3.40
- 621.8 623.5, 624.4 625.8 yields 3.34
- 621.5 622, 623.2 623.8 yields 3.34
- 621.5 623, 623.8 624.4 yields 3.36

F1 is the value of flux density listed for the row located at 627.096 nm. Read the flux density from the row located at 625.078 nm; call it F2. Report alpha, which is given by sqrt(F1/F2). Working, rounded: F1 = 31.62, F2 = 28.73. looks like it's 1.05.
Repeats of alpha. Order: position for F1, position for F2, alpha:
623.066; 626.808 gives 0.92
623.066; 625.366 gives 0.93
